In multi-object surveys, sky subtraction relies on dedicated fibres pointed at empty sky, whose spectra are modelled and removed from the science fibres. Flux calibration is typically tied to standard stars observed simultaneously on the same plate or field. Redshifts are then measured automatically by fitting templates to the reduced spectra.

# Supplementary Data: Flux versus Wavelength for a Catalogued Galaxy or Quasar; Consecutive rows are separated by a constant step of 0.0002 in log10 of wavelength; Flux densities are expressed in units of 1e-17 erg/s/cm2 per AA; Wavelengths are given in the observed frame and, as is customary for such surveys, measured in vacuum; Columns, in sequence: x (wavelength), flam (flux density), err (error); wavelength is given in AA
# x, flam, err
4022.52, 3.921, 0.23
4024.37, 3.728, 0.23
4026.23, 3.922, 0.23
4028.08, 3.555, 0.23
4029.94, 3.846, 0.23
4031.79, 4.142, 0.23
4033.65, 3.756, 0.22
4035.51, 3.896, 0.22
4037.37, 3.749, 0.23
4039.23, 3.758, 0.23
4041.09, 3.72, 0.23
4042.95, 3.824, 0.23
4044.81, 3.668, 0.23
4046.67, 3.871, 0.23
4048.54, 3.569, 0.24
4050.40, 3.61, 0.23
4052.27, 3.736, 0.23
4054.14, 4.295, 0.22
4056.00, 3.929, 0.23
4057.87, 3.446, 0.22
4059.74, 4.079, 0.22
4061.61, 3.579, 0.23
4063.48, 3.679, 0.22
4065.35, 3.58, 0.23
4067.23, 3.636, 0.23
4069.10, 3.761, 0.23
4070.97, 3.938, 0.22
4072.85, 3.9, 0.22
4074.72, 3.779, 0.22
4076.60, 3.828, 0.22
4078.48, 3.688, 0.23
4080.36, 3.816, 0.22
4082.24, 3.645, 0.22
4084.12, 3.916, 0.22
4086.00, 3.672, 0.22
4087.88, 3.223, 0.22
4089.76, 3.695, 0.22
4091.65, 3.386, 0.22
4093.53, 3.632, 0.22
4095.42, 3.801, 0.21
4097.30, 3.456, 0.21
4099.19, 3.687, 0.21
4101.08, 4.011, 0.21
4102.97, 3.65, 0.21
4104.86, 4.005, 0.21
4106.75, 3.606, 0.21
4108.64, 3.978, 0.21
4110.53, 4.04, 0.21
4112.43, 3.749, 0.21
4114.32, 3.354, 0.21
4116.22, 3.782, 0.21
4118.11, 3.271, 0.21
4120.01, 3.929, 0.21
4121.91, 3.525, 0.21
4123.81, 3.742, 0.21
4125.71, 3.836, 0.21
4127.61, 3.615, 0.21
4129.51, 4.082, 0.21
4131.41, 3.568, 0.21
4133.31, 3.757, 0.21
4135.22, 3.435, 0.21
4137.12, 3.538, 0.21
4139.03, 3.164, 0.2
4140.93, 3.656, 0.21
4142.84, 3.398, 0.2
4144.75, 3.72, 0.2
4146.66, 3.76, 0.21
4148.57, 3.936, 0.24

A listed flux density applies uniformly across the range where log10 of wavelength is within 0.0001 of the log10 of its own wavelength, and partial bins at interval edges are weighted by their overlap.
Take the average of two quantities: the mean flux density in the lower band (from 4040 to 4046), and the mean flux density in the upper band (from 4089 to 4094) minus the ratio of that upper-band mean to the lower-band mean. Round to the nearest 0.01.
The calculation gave 3.18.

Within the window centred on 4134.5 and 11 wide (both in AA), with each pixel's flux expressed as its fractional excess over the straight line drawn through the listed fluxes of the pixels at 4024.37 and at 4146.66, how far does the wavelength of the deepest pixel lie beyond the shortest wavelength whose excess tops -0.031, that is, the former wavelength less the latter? 9.5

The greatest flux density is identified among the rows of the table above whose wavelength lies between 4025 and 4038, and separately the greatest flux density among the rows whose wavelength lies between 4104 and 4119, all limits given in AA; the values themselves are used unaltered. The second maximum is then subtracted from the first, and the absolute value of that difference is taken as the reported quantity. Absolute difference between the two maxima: 0.10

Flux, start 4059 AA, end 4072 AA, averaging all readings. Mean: 3.75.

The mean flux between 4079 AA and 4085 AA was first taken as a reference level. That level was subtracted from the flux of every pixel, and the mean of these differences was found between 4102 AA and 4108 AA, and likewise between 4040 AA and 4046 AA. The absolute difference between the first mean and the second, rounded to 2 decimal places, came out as 0.02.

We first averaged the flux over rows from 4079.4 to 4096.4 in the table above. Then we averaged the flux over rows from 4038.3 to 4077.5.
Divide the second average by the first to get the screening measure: 1.04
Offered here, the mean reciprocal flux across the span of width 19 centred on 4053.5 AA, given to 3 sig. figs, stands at 0.266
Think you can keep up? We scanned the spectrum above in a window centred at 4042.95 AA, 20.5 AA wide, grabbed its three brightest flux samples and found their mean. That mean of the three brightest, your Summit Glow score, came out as 3.86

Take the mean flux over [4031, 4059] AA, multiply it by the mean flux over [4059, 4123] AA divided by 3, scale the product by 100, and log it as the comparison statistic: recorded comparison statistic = 470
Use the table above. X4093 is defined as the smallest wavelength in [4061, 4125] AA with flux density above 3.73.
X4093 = 4069.10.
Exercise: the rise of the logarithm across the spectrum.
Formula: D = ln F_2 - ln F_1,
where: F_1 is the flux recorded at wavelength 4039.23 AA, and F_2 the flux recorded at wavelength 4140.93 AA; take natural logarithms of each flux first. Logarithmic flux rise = -0.03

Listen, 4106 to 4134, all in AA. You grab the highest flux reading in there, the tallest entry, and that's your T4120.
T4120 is 4.082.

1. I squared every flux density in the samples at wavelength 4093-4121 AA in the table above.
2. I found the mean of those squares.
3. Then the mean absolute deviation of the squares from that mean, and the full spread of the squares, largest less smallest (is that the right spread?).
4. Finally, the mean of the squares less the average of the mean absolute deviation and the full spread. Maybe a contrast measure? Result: 10.4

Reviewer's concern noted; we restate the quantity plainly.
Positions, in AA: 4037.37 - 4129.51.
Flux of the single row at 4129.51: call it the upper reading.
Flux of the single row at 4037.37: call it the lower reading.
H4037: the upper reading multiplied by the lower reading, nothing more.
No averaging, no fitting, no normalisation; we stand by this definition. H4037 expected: 15.3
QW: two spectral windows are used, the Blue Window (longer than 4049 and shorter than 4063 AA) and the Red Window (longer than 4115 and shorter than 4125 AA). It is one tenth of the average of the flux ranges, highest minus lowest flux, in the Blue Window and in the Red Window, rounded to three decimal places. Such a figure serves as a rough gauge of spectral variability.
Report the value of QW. 0.075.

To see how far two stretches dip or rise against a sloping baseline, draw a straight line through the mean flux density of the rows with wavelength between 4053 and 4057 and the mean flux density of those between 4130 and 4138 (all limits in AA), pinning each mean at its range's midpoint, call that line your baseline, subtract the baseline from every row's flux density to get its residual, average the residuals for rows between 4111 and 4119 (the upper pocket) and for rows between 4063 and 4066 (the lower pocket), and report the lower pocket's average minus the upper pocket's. -0.25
